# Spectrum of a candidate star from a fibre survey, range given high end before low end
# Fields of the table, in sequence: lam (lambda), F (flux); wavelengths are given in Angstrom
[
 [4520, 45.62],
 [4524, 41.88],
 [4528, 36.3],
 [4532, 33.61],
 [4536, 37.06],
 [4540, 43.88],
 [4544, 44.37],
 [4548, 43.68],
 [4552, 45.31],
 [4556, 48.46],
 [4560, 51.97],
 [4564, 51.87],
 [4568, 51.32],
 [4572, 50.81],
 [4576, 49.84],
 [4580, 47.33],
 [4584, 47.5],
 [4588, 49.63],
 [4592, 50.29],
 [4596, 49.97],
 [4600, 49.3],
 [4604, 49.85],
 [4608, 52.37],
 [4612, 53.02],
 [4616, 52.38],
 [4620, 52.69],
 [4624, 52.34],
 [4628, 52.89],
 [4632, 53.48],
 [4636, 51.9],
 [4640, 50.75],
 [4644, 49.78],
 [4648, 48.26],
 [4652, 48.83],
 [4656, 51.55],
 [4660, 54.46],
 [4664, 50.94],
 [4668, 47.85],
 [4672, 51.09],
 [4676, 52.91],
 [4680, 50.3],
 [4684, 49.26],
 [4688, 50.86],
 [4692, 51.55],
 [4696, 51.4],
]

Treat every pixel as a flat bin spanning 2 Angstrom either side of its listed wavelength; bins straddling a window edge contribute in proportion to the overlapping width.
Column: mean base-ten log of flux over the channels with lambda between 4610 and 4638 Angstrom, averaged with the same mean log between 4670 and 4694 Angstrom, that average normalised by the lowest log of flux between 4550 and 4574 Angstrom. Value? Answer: 1.04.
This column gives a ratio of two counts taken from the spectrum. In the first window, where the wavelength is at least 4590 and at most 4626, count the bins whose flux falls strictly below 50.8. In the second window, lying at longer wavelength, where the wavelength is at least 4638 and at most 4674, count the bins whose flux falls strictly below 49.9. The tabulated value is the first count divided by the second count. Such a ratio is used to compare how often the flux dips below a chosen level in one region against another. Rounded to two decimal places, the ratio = 1.00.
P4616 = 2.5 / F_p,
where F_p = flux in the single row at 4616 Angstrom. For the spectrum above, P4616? 0.0477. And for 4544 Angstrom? 0.0563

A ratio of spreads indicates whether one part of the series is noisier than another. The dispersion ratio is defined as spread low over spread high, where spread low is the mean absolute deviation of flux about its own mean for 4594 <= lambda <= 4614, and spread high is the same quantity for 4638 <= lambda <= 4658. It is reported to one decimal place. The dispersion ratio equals 1.4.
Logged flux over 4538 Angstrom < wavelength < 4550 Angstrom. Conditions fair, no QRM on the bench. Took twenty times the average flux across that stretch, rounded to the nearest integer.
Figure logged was 880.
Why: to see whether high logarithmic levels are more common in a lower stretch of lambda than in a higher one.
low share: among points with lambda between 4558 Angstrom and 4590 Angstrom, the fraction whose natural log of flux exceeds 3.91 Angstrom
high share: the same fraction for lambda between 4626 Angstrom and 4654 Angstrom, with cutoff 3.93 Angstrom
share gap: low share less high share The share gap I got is 0.1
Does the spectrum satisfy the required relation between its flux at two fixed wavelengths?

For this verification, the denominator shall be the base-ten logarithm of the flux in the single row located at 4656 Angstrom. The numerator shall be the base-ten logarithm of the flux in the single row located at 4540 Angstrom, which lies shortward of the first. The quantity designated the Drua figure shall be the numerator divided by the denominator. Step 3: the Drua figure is 0.959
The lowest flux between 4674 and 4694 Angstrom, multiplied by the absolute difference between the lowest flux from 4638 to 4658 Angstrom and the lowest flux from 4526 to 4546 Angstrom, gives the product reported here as 722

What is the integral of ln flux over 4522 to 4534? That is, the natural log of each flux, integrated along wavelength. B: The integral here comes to 43.4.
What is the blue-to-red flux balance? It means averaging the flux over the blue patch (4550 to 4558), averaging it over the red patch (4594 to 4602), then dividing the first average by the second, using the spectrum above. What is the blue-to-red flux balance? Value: 0.94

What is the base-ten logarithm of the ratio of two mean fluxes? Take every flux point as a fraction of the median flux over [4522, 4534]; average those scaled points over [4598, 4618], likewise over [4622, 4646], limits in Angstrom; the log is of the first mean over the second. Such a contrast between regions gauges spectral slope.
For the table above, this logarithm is -0.004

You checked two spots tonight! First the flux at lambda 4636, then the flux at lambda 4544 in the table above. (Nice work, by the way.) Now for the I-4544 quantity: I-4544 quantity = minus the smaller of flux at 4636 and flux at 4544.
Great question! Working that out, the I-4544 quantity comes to -44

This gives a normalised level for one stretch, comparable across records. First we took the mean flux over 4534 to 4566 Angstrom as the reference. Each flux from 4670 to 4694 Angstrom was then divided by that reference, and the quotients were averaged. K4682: 1.11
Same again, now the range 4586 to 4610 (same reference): 1.10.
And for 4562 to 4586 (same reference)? 1.09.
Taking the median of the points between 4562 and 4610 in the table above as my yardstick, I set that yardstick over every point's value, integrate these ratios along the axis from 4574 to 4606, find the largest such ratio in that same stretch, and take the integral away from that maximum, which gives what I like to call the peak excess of -31.4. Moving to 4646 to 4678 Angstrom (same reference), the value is -30.5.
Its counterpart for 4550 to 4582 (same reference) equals -31.2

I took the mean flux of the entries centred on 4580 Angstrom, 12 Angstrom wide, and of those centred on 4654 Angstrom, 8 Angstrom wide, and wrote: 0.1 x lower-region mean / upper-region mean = 0.096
